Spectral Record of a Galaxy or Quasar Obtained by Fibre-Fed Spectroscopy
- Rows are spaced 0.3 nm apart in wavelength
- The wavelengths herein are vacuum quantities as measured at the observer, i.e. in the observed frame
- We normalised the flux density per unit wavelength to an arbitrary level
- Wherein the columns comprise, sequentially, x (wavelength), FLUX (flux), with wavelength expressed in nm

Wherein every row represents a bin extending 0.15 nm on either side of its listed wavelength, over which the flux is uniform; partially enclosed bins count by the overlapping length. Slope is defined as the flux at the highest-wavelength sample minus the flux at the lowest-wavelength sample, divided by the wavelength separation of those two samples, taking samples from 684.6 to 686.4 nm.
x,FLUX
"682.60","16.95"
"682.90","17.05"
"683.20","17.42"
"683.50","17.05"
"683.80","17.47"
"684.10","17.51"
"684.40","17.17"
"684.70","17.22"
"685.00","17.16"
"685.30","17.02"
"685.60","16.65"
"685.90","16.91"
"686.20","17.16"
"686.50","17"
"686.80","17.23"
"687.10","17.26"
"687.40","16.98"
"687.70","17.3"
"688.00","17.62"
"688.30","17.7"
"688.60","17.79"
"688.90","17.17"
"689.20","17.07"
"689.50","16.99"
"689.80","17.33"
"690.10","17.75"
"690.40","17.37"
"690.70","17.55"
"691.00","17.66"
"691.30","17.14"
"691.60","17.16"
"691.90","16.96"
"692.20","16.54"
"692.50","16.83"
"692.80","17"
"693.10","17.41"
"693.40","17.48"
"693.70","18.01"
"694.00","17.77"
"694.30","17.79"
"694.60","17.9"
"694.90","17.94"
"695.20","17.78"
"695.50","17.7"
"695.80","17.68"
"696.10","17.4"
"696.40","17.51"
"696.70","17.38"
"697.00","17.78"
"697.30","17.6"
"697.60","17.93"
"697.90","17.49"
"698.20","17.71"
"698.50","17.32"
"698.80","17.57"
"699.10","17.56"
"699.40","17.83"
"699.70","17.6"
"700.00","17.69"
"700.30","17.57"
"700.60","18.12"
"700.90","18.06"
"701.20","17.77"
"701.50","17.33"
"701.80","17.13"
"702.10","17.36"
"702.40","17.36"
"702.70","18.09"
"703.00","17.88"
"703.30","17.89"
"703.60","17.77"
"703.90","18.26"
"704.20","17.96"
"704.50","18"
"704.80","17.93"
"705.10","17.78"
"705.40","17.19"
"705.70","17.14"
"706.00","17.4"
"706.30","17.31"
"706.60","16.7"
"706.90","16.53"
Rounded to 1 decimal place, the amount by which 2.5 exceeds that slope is 2.5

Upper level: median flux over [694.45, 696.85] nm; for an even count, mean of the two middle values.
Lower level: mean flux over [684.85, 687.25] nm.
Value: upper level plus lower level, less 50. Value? -15.3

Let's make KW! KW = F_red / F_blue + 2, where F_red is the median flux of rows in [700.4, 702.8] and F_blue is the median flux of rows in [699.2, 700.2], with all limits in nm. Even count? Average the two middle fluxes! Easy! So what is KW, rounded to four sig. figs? 2.993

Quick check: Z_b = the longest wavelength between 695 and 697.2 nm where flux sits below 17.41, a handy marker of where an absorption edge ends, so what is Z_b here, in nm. 696.70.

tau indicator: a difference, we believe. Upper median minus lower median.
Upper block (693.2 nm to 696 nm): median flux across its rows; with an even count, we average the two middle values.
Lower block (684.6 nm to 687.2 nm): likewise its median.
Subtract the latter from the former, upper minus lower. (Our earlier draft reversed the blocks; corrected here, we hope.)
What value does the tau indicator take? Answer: 0.6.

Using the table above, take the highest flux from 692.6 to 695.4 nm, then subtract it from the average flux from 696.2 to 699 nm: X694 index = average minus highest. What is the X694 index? -0.4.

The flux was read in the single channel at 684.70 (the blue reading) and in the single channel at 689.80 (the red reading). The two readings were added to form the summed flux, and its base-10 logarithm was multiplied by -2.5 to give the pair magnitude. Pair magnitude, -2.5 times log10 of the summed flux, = -3.85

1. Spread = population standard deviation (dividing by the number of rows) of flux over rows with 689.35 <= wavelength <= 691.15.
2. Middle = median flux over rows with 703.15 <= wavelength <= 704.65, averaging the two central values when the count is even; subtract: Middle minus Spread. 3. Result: 17.7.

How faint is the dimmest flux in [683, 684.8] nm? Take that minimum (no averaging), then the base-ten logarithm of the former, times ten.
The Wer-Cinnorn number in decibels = 12.3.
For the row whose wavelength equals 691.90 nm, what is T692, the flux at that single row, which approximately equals 16.96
